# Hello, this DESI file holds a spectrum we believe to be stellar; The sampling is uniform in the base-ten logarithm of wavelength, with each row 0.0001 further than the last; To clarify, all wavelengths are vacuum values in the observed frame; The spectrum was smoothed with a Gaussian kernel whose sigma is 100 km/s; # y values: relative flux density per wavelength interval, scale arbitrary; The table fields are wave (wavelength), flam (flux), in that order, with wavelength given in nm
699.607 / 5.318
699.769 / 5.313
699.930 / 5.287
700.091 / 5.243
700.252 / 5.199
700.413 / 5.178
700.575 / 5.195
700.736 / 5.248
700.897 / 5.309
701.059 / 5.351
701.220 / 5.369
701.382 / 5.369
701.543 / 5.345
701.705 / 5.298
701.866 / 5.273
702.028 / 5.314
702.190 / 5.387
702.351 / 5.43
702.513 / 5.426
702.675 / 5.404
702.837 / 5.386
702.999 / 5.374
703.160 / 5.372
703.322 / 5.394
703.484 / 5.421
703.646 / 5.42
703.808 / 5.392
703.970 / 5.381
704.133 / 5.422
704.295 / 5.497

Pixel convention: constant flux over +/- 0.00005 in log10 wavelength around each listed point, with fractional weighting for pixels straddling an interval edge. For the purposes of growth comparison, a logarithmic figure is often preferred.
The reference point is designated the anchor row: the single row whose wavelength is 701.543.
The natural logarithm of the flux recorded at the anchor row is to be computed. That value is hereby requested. 1.68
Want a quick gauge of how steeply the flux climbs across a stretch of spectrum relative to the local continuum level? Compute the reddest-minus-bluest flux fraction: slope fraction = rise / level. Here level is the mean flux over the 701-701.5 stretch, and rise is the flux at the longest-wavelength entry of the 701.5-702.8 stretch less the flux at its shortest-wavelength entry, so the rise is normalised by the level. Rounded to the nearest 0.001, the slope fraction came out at 0.011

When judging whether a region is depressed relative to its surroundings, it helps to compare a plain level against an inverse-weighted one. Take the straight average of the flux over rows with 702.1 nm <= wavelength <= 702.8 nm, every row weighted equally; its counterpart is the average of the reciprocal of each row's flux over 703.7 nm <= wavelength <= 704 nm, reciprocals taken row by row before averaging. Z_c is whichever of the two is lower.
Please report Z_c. 0.1856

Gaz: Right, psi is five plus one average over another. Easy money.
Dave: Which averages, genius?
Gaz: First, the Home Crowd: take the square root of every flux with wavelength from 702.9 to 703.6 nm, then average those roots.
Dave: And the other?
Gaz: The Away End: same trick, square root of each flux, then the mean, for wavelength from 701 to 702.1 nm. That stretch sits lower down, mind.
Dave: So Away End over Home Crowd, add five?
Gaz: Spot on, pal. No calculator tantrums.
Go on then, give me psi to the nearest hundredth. 5.99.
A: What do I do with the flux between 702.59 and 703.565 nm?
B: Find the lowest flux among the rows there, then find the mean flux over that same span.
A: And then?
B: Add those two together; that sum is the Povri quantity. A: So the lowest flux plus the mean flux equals 10.8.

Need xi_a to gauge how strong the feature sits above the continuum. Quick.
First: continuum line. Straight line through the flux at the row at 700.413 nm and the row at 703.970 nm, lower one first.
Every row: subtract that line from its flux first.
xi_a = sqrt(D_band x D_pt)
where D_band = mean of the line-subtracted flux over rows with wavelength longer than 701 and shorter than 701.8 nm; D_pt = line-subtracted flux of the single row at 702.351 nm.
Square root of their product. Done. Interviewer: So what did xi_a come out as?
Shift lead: 0.13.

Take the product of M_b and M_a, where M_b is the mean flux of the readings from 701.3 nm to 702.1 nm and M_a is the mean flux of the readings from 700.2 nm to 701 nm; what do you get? 27.8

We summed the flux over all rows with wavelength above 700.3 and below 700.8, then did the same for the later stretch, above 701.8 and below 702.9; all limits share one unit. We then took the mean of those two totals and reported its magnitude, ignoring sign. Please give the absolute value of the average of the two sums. 27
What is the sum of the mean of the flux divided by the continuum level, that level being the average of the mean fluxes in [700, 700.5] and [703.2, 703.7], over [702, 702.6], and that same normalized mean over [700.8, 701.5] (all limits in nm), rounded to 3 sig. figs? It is 2.02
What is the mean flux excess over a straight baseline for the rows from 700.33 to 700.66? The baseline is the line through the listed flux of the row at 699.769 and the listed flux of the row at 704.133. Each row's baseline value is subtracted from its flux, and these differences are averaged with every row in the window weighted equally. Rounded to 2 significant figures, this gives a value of -0.14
